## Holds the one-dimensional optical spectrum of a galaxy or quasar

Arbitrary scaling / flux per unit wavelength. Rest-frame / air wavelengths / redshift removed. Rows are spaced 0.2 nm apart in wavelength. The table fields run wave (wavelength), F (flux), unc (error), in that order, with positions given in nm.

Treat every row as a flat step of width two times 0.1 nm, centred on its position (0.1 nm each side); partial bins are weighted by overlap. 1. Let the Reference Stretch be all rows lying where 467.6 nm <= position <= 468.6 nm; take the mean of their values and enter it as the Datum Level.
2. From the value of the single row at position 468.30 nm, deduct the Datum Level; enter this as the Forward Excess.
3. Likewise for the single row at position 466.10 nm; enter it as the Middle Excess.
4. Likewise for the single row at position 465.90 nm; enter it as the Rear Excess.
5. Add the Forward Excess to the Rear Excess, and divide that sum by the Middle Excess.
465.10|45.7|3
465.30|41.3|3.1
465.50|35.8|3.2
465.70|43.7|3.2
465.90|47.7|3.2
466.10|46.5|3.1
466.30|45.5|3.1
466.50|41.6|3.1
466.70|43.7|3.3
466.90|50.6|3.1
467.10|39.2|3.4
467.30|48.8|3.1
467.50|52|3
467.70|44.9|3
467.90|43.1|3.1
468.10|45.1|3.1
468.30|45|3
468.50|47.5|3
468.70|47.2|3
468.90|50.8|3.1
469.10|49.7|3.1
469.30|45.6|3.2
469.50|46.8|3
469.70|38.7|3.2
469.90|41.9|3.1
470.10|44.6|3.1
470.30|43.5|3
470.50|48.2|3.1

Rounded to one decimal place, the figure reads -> 1.8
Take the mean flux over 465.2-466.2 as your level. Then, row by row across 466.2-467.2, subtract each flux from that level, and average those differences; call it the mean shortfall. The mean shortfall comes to -1.1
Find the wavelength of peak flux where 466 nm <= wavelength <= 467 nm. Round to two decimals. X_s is 466.90 nm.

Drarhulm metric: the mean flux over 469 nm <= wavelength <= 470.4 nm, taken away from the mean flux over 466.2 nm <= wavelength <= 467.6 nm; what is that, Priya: 1.5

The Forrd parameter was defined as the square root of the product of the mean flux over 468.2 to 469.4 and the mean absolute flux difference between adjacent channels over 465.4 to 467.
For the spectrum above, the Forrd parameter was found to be 14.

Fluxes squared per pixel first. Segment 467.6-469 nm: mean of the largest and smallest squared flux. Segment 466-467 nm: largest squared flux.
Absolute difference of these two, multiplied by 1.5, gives 512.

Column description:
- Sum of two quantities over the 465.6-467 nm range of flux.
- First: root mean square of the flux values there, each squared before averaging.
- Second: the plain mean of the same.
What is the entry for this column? 91.3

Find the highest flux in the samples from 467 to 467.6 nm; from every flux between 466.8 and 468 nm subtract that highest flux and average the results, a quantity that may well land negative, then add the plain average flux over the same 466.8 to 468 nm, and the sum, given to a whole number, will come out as 41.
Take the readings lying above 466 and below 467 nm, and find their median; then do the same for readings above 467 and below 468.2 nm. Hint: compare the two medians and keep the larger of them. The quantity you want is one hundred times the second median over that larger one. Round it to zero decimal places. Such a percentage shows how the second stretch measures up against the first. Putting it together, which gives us 99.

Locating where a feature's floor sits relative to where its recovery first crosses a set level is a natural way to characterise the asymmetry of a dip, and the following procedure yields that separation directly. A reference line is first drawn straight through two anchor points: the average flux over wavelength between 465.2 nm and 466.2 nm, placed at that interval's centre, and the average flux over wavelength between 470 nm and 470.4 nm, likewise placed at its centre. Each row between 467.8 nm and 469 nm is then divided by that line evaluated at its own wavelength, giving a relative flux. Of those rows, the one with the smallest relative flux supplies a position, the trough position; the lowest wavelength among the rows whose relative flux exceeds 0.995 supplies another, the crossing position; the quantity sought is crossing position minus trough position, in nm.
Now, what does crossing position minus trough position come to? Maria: 0.20 nm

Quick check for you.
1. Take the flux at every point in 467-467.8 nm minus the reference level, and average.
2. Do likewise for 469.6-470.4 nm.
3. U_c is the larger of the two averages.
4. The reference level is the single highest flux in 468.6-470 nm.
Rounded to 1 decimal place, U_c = -4.6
